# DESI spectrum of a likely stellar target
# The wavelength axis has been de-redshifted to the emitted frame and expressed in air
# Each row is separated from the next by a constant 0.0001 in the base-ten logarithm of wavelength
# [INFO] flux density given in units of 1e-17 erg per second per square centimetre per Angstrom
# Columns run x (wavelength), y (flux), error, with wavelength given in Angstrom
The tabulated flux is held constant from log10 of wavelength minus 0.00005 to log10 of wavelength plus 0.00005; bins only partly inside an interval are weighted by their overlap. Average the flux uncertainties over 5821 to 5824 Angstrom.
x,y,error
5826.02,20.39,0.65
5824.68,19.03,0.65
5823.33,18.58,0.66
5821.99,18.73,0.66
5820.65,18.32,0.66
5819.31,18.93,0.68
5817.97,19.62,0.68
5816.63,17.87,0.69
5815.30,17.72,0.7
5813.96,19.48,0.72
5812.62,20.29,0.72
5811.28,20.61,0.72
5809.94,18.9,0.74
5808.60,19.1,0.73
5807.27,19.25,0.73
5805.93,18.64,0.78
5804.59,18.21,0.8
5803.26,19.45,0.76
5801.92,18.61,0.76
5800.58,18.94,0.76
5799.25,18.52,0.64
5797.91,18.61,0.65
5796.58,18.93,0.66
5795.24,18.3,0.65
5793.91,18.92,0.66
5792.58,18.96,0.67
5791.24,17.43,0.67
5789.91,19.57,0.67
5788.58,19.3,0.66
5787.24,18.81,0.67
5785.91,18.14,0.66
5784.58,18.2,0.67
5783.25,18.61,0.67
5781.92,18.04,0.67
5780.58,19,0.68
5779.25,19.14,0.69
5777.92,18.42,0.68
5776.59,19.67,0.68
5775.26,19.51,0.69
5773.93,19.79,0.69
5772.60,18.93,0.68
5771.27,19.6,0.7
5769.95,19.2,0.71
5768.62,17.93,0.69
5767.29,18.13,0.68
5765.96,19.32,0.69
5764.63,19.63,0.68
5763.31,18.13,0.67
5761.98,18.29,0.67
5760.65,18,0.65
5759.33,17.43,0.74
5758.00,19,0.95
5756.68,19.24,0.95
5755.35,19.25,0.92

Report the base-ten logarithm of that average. -0.180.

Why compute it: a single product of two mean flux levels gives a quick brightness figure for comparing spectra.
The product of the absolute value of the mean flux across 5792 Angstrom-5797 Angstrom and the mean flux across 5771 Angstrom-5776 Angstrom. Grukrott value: 365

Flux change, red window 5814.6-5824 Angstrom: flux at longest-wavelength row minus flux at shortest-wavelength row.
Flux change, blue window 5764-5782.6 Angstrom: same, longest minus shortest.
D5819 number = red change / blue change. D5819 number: -0.5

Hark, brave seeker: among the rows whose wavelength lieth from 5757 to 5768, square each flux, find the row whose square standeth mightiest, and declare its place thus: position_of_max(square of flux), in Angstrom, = 5764.63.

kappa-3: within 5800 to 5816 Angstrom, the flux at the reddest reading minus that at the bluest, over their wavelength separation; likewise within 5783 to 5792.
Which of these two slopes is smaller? -0.15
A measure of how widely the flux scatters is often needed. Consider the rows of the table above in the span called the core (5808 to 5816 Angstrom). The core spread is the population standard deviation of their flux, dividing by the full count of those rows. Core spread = 0.9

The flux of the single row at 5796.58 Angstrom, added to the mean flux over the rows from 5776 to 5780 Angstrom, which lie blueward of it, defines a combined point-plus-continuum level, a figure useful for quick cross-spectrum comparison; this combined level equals 38.0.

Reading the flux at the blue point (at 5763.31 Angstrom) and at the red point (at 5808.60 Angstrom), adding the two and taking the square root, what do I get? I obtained 6.10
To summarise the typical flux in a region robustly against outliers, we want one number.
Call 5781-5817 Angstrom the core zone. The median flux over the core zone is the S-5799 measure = 18.8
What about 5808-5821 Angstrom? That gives 19.0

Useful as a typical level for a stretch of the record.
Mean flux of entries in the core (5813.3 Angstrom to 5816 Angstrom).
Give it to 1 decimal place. 18.6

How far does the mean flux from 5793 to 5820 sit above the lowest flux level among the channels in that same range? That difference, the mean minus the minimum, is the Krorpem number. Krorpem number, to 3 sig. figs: 1.23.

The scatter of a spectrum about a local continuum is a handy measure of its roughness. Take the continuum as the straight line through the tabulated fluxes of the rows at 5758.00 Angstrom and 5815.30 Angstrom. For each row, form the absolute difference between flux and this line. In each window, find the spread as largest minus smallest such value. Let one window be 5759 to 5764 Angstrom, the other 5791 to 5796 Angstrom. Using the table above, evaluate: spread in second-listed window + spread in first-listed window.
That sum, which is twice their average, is 1.61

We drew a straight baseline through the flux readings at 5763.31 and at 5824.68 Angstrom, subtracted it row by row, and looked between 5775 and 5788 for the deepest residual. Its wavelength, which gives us 5781.92 Angstrom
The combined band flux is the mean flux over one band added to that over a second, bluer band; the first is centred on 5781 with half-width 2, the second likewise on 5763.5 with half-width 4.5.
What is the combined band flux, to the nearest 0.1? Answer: 37.1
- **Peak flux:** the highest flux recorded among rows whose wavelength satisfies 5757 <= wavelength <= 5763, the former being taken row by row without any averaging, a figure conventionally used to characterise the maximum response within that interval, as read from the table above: 19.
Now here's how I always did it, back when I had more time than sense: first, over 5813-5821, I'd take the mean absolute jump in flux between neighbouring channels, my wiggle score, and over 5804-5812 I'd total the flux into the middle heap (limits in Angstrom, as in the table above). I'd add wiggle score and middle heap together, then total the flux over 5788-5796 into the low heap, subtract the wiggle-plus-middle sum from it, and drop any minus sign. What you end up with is 3.2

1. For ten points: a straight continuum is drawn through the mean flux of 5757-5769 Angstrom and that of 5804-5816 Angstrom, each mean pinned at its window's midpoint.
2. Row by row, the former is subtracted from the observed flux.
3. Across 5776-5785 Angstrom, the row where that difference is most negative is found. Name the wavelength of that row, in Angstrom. 5781.92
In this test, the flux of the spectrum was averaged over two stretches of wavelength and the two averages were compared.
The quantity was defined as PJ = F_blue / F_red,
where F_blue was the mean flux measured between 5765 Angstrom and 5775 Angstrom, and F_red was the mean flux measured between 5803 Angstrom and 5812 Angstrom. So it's 0.99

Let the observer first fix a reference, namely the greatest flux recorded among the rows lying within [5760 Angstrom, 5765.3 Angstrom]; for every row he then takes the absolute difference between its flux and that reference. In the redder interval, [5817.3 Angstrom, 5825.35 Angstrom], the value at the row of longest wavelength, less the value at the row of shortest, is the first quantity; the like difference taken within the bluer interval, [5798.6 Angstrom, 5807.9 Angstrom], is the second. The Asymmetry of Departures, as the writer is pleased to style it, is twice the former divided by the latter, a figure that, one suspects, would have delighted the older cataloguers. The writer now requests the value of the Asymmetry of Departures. -1.6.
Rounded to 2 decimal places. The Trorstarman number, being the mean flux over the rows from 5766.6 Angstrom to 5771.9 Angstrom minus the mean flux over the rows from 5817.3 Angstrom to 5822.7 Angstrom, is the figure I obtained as -0.18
